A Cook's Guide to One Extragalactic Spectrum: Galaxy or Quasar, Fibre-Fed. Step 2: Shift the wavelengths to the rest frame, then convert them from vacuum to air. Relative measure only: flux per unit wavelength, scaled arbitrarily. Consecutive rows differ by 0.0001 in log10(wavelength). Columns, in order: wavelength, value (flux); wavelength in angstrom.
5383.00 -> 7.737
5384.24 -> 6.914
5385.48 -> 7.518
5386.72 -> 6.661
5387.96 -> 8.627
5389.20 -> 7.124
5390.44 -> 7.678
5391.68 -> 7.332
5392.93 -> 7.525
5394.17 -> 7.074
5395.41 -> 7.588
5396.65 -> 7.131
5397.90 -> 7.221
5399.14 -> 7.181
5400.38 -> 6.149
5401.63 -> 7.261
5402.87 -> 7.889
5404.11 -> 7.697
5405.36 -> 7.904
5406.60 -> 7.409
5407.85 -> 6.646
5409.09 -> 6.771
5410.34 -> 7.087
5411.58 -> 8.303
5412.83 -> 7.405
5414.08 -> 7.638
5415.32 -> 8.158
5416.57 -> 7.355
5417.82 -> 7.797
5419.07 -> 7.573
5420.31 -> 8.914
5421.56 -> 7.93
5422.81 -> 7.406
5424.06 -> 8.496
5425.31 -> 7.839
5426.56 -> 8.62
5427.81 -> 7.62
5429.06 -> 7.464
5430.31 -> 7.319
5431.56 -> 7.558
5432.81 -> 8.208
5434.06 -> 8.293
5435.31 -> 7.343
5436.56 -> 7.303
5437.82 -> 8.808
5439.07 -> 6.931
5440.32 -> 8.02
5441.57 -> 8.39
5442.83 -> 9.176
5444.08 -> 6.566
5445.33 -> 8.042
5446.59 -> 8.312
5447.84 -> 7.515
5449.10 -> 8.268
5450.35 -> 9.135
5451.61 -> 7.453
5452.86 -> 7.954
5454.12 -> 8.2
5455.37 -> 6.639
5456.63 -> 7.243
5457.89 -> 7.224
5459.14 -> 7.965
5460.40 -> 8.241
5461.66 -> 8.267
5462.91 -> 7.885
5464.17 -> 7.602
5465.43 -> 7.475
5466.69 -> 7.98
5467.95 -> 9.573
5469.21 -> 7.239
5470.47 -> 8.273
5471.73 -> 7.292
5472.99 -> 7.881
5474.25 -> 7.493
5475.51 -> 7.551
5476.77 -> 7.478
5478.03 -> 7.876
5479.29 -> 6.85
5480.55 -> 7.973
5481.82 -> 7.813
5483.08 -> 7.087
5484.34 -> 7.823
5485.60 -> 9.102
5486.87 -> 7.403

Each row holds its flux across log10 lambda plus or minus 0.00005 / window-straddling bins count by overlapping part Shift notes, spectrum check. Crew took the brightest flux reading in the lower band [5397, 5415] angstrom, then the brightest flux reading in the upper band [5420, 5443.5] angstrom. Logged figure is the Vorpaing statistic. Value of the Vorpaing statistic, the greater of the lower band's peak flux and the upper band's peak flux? 9.18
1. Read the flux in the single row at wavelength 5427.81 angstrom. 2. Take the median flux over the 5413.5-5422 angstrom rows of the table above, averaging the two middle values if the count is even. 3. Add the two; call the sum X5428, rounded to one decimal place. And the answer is 15.4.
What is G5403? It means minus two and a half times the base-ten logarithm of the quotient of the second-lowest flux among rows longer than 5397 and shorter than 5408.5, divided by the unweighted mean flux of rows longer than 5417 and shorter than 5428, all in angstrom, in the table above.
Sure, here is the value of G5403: 0.204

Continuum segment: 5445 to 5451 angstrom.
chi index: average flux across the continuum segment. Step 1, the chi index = 8.3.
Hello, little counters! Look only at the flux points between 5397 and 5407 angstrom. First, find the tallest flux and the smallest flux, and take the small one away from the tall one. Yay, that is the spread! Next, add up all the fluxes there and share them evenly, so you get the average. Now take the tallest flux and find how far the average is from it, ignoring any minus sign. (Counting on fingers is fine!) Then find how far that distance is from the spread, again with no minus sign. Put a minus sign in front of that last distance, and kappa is -1.2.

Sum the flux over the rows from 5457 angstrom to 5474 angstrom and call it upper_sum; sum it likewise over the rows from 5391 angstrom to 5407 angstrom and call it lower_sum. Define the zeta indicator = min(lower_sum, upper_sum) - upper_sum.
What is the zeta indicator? -7.5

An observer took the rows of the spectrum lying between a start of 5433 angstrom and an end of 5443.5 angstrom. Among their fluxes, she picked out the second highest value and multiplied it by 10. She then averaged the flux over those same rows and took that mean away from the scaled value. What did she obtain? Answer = 80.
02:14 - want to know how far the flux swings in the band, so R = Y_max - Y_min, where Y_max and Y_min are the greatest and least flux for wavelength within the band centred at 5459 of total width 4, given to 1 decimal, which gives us 1.0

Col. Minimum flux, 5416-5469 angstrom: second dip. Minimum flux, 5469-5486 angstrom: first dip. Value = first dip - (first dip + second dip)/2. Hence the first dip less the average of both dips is 0.14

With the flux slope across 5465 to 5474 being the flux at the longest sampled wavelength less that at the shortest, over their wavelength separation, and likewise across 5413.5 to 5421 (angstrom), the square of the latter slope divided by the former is 0.78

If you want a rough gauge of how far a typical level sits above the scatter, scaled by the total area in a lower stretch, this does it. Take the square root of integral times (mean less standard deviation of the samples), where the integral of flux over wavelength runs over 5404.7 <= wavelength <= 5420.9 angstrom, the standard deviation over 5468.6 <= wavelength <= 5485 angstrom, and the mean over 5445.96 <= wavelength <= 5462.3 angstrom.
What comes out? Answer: 30.4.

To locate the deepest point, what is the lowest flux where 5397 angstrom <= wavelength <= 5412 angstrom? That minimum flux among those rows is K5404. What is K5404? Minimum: 6.149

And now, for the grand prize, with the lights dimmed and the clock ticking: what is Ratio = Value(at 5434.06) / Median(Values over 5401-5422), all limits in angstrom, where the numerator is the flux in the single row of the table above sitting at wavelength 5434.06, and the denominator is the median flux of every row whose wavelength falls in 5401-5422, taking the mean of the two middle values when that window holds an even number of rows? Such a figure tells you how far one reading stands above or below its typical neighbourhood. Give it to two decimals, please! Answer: 1.09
